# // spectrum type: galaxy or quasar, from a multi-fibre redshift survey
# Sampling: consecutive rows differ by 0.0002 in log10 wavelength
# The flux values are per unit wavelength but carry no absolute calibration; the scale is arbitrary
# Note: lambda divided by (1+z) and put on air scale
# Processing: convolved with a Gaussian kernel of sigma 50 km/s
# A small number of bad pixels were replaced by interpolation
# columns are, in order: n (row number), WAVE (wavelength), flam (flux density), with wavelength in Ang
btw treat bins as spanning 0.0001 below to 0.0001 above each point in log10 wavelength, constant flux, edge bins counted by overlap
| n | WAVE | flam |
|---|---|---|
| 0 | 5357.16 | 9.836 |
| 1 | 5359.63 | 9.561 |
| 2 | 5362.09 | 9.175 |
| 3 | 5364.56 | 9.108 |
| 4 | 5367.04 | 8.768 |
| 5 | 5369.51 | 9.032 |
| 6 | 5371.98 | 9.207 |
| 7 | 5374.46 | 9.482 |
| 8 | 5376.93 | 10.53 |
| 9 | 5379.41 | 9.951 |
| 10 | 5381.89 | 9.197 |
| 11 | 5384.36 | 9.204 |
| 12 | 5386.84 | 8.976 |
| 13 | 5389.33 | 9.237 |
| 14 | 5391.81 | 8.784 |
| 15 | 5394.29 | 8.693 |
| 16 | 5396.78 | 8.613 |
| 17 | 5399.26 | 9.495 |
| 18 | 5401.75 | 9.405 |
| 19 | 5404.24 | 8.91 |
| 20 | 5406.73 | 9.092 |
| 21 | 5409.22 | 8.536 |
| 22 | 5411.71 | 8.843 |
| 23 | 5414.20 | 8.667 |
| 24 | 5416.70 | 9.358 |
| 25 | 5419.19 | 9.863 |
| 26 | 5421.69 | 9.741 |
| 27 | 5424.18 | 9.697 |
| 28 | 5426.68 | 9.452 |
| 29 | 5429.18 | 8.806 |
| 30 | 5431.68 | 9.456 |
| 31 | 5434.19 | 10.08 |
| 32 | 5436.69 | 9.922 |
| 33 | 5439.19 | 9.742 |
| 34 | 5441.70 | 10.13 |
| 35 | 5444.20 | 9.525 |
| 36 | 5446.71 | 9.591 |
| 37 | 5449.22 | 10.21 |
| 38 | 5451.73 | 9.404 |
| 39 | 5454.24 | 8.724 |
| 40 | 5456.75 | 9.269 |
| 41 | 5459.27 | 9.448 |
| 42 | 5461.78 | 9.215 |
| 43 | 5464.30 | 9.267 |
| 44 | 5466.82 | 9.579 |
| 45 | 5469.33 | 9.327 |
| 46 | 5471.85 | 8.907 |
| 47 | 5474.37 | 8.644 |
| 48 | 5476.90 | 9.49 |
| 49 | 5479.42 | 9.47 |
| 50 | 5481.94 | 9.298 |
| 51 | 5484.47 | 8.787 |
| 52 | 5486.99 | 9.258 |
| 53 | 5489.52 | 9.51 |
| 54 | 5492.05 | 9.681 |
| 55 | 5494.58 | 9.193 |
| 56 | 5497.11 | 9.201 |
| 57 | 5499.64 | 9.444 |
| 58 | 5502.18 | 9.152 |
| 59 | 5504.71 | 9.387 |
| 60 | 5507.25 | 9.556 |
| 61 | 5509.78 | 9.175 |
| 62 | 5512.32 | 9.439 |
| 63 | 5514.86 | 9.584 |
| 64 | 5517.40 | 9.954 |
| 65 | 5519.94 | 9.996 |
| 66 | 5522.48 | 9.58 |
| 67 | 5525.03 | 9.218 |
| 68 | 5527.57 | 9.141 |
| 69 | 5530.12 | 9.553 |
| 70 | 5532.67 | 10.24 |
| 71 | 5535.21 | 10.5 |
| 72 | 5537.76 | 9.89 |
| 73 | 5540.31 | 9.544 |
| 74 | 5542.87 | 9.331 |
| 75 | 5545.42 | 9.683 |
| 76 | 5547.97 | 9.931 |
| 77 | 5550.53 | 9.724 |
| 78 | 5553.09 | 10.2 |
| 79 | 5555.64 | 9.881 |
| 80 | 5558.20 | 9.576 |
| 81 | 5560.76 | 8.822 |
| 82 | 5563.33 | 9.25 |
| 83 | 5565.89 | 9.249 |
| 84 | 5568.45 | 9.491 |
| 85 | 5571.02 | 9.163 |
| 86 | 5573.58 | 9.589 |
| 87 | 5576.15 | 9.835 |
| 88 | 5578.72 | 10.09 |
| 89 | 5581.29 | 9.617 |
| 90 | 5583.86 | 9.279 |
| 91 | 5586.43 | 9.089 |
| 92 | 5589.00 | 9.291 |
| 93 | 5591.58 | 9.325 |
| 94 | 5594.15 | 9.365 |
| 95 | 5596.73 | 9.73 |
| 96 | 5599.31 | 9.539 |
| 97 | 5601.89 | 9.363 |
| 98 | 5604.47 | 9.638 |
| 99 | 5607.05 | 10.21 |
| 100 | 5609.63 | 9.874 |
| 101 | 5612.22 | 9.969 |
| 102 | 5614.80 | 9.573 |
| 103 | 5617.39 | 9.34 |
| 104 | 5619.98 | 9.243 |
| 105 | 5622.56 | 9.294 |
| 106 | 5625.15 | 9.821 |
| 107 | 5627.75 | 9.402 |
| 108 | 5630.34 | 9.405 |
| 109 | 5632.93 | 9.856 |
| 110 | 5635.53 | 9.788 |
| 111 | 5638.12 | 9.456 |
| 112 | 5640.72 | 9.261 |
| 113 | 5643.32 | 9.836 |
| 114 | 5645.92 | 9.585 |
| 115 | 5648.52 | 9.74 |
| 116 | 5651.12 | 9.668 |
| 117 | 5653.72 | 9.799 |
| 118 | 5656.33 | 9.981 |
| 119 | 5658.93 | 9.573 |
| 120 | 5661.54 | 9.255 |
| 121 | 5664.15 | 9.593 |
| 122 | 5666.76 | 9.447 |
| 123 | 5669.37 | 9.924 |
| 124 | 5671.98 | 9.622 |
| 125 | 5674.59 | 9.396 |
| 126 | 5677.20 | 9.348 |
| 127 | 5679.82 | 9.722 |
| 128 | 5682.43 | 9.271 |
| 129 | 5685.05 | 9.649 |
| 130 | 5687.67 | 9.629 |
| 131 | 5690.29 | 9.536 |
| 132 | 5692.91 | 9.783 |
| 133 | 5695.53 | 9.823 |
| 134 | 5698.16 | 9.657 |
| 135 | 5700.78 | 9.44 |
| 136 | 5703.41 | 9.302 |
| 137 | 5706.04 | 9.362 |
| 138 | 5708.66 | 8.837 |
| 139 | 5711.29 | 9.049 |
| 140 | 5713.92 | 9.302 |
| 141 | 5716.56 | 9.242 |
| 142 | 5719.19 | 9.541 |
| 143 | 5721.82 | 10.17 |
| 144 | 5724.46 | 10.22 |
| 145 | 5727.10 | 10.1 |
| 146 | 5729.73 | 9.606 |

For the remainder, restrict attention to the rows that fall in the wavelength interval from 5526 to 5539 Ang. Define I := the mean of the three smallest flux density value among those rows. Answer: 9.5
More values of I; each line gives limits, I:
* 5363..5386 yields 9.0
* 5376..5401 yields 8.7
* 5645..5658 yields 9.7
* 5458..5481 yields 8.9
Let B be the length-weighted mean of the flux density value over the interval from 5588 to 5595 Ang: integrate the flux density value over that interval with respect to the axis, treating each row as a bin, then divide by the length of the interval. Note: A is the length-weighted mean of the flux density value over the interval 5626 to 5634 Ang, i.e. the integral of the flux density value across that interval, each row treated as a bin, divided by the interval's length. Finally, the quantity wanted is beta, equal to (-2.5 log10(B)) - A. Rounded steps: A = 9.56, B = 9.33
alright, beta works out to -12.0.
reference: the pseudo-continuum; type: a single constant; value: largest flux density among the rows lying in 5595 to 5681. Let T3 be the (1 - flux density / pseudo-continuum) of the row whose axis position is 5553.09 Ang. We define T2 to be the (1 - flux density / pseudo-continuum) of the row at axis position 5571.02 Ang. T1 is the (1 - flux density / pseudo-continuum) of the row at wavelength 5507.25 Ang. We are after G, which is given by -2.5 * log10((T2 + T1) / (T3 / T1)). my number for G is -2.6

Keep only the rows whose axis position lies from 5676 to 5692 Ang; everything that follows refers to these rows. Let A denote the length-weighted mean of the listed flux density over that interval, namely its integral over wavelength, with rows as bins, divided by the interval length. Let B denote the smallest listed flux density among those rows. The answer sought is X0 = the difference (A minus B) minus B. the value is -9.01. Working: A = 9.53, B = 9.271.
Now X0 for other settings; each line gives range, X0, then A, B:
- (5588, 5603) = -9.15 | 9.44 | 9.291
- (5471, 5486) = -8.18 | 9.11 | 8.644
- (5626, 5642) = -8.99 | 9.53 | 9.261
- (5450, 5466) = -8.19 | 9.26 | 8.724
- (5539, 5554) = -8.94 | 9.72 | 9.331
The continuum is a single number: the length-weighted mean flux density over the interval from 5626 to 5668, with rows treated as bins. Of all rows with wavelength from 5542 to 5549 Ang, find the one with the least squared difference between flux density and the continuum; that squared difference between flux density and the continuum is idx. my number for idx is 0.01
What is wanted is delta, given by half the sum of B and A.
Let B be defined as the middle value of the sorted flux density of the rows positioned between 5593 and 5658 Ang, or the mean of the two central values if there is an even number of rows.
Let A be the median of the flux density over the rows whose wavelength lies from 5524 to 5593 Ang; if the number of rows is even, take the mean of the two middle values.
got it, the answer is 9.60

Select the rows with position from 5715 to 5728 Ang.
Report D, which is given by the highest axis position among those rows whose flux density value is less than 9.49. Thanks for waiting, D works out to 5716.56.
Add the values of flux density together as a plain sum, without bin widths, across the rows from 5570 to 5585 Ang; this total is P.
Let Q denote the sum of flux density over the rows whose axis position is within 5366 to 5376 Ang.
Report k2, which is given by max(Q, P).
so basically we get 57.6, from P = 57.6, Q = 36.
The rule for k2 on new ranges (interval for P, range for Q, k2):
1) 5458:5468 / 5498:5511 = 46.7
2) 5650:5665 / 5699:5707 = 57.9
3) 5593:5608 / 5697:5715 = 64.9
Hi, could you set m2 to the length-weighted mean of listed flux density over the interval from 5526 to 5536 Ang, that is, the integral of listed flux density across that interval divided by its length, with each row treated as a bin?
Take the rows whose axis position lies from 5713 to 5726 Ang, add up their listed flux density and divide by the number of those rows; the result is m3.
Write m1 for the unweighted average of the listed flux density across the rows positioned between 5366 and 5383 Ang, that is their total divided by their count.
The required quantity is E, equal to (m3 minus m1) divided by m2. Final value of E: 0.02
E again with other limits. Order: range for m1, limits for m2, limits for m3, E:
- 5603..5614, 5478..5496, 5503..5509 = -0.05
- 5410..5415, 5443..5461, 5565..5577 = 0.08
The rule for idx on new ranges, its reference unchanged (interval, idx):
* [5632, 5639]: 0.02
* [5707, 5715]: 0.09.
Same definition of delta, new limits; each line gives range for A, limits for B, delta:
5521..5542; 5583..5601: 9.45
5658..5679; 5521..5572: 9.54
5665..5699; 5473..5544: 9.54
